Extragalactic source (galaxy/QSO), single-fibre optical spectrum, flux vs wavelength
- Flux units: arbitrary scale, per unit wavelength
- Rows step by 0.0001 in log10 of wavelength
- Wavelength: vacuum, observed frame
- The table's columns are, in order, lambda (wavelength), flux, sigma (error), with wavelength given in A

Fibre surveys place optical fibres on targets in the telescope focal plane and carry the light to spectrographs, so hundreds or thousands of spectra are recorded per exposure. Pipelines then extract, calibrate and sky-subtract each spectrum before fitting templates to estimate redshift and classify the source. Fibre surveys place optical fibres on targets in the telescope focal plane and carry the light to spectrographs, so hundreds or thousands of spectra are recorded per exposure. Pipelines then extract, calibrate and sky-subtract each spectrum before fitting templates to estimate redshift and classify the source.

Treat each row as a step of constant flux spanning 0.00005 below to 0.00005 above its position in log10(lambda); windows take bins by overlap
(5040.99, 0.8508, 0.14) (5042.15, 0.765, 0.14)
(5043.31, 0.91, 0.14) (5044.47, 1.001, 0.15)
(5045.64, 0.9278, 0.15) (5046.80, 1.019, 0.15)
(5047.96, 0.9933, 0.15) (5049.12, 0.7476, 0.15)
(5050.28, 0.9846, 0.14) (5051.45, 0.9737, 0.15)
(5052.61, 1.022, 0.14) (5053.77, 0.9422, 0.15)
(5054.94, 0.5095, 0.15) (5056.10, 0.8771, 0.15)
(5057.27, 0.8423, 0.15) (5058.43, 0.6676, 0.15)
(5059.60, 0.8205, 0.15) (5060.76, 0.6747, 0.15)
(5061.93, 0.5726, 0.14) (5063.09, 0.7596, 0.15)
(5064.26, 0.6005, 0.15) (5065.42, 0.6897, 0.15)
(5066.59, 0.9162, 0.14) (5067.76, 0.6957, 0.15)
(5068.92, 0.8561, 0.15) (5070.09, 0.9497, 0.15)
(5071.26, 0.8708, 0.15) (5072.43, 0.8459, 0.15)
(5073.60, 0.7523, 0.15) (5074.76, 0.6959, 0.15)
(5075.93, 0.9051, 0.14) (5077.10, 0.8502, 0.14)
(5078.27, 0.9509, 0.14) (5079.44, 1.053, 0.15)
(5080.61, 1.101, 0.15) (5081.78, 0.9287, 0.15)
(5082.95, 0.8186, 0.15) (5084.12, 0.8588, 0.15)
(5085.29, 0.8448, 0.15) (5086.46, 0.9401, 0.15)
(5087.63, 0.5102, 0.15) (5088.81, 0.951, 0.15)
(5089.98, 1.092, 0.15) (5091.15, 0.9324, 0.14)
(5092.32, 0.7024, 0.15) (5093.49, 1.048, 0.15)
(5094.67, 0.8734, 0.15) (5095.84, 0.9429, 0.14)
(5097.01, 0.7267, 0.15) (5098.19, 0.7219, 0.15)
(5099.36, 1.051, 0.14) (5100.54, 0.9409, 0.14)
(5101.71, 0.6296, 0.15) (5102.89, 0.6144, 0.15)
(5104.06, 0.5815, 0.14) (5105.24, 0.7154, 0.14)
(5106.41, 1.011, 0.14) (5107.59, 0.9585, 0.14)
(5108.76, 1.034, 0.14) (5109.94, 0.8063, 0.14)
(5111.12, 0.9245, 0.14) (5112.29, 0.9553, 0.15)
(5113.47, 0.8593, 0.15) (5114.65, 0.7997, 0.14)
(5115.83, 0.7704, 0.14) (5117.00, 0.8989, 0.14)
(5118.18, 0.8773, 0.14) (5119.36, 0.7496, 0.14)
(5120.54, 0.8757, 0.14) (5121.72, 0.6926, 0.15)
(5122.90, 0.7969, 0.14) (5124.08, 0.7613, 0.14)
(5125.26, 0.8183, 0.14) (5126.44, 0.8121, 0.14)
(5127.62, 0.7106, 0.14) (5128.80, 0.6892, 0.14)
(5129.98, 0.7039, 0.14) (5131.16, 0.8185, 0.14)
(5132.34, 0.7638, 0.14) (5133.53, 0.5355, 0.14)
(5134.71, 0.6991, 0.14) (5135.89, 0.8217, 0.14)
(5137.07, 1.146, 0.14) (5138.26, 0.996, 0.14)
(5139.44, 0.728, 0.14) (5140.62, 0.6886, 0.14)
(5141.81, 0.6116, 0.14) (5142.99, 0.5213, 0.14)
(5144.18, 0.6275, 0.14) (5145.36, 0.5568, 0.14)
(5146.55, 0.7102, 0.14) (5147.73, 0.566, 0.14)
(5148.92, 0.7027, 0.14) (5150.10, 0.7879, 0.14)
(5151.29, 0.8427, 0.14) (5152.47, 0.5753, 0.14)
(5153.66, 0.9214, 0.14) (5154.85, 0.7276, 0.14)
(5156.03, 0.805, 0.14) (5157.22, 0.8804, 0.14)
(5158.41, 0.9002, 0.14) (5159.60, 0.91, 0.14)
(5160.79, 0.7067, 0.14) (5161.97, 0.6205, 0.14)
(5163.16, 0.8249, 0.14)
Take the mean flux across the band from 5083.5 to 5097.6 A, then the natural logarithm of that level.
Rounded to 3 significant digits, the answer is -0.141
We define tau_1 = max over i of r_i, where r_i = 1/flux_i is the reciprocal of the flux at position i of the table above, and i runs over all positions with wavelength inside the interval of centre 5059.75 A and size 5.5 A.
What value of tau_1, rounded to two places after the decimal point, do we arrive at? 1.75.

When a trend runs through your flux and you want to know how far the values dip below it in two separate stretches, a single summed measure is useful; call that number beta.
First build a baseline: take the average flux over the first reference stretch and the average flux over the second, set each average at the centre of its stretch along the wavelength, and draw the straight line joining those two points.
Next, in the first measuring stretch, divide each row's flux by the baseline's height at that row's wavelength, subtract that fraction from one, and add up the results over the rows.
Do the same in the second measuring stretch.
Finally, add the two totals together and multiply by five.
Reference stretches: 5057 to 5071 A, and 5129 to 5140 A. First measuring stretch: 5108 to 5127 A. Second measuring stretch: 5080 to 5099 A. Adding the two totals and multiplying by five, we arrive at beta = -16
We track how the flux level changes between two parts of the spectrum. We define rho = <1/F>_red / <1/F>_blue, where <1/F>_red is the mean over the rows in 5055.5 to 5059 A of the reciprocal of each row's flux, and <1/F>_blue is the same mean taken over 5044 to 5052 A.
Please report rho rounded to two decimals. 1.20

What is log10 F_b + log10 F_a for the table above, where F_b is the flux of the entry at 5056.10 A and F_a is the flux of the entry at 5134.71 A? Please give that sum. -0.212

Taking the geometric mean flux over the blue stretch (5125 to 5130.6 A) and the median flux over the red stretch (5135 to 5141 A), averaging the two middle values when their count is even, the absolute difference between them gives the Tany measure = 0.077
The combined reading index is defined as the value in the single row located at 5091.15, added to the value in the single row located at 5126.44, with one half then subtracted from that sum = 1.24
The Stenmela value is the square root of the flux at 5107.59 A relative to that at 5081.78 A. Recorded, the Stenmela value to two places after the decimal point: 1.02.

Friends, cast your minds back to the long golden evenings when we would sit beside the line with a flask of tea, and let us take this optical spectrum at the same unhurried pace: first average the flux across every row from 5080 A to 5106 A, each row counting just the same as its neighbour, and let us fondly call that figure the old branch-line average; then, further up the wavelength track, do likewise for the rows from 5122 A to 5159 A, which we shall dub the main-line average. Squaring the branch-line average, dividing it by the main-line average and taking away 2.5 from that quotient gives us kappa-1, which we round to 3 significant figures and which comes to -1.55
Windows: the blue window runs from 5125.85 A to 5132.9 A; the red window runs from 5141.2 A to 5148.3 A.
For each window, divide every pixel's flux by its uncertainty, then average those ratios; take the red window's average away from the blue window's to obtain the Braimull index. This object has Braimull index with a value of 1.1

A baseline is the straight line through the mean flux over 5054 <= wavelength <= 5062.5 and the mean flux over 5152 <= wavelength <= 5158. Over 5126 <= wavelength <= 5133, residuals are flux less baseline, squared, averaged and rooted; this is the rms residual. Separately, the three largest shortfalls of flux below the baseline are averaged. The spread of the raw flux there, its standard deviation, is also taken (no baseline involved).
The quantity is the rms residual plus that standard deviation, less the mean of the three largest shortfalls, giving 0.04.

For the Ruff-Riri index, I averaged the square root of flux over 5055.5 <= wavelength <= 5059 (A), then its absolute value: 0.890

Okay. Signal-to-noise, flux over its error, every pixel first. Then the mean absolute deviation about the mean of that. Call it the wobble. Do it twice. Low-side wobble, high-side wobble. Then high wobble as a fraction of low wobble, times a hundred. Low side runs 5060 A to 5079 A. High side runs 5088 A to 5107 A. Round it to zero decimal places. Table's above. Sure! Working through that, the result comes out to 138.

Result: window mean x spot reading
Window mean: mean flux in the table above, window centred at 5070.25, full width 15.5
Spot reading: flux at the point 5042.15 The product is 0.61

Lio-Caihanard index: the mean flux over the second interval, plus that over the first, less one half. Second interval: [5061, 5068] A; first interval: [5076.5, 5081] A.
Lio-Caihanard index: 1.19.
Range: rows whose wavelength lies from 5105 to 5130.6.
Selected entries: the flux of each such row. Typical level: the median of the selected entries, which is 0.81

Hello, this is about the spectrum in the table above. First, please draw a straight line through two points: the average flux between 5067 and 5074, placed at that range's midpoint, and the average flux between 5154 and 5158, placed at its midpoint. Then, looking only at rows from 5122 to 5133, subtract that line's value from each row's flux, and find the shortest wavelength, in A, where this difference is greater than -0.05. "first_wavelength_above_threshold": 5122.90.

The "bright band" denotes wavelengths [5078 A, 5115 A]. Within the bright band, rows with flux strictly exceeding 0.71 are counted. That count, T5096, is 27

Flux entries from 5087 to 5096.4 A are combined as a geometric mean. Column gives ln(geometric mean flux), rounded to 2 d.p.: -0.15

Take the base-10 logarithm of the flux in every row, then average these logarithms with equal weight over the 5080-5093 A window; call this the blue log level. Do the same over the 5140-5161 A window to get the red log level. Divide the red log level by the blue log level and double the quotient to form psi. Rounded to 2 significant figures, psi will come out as 4.6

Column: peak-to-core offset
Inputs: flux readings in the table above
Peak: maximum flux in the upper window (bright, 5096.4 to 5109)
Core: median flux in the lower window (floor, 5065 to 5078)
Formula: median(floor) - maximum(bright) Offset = -0.20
